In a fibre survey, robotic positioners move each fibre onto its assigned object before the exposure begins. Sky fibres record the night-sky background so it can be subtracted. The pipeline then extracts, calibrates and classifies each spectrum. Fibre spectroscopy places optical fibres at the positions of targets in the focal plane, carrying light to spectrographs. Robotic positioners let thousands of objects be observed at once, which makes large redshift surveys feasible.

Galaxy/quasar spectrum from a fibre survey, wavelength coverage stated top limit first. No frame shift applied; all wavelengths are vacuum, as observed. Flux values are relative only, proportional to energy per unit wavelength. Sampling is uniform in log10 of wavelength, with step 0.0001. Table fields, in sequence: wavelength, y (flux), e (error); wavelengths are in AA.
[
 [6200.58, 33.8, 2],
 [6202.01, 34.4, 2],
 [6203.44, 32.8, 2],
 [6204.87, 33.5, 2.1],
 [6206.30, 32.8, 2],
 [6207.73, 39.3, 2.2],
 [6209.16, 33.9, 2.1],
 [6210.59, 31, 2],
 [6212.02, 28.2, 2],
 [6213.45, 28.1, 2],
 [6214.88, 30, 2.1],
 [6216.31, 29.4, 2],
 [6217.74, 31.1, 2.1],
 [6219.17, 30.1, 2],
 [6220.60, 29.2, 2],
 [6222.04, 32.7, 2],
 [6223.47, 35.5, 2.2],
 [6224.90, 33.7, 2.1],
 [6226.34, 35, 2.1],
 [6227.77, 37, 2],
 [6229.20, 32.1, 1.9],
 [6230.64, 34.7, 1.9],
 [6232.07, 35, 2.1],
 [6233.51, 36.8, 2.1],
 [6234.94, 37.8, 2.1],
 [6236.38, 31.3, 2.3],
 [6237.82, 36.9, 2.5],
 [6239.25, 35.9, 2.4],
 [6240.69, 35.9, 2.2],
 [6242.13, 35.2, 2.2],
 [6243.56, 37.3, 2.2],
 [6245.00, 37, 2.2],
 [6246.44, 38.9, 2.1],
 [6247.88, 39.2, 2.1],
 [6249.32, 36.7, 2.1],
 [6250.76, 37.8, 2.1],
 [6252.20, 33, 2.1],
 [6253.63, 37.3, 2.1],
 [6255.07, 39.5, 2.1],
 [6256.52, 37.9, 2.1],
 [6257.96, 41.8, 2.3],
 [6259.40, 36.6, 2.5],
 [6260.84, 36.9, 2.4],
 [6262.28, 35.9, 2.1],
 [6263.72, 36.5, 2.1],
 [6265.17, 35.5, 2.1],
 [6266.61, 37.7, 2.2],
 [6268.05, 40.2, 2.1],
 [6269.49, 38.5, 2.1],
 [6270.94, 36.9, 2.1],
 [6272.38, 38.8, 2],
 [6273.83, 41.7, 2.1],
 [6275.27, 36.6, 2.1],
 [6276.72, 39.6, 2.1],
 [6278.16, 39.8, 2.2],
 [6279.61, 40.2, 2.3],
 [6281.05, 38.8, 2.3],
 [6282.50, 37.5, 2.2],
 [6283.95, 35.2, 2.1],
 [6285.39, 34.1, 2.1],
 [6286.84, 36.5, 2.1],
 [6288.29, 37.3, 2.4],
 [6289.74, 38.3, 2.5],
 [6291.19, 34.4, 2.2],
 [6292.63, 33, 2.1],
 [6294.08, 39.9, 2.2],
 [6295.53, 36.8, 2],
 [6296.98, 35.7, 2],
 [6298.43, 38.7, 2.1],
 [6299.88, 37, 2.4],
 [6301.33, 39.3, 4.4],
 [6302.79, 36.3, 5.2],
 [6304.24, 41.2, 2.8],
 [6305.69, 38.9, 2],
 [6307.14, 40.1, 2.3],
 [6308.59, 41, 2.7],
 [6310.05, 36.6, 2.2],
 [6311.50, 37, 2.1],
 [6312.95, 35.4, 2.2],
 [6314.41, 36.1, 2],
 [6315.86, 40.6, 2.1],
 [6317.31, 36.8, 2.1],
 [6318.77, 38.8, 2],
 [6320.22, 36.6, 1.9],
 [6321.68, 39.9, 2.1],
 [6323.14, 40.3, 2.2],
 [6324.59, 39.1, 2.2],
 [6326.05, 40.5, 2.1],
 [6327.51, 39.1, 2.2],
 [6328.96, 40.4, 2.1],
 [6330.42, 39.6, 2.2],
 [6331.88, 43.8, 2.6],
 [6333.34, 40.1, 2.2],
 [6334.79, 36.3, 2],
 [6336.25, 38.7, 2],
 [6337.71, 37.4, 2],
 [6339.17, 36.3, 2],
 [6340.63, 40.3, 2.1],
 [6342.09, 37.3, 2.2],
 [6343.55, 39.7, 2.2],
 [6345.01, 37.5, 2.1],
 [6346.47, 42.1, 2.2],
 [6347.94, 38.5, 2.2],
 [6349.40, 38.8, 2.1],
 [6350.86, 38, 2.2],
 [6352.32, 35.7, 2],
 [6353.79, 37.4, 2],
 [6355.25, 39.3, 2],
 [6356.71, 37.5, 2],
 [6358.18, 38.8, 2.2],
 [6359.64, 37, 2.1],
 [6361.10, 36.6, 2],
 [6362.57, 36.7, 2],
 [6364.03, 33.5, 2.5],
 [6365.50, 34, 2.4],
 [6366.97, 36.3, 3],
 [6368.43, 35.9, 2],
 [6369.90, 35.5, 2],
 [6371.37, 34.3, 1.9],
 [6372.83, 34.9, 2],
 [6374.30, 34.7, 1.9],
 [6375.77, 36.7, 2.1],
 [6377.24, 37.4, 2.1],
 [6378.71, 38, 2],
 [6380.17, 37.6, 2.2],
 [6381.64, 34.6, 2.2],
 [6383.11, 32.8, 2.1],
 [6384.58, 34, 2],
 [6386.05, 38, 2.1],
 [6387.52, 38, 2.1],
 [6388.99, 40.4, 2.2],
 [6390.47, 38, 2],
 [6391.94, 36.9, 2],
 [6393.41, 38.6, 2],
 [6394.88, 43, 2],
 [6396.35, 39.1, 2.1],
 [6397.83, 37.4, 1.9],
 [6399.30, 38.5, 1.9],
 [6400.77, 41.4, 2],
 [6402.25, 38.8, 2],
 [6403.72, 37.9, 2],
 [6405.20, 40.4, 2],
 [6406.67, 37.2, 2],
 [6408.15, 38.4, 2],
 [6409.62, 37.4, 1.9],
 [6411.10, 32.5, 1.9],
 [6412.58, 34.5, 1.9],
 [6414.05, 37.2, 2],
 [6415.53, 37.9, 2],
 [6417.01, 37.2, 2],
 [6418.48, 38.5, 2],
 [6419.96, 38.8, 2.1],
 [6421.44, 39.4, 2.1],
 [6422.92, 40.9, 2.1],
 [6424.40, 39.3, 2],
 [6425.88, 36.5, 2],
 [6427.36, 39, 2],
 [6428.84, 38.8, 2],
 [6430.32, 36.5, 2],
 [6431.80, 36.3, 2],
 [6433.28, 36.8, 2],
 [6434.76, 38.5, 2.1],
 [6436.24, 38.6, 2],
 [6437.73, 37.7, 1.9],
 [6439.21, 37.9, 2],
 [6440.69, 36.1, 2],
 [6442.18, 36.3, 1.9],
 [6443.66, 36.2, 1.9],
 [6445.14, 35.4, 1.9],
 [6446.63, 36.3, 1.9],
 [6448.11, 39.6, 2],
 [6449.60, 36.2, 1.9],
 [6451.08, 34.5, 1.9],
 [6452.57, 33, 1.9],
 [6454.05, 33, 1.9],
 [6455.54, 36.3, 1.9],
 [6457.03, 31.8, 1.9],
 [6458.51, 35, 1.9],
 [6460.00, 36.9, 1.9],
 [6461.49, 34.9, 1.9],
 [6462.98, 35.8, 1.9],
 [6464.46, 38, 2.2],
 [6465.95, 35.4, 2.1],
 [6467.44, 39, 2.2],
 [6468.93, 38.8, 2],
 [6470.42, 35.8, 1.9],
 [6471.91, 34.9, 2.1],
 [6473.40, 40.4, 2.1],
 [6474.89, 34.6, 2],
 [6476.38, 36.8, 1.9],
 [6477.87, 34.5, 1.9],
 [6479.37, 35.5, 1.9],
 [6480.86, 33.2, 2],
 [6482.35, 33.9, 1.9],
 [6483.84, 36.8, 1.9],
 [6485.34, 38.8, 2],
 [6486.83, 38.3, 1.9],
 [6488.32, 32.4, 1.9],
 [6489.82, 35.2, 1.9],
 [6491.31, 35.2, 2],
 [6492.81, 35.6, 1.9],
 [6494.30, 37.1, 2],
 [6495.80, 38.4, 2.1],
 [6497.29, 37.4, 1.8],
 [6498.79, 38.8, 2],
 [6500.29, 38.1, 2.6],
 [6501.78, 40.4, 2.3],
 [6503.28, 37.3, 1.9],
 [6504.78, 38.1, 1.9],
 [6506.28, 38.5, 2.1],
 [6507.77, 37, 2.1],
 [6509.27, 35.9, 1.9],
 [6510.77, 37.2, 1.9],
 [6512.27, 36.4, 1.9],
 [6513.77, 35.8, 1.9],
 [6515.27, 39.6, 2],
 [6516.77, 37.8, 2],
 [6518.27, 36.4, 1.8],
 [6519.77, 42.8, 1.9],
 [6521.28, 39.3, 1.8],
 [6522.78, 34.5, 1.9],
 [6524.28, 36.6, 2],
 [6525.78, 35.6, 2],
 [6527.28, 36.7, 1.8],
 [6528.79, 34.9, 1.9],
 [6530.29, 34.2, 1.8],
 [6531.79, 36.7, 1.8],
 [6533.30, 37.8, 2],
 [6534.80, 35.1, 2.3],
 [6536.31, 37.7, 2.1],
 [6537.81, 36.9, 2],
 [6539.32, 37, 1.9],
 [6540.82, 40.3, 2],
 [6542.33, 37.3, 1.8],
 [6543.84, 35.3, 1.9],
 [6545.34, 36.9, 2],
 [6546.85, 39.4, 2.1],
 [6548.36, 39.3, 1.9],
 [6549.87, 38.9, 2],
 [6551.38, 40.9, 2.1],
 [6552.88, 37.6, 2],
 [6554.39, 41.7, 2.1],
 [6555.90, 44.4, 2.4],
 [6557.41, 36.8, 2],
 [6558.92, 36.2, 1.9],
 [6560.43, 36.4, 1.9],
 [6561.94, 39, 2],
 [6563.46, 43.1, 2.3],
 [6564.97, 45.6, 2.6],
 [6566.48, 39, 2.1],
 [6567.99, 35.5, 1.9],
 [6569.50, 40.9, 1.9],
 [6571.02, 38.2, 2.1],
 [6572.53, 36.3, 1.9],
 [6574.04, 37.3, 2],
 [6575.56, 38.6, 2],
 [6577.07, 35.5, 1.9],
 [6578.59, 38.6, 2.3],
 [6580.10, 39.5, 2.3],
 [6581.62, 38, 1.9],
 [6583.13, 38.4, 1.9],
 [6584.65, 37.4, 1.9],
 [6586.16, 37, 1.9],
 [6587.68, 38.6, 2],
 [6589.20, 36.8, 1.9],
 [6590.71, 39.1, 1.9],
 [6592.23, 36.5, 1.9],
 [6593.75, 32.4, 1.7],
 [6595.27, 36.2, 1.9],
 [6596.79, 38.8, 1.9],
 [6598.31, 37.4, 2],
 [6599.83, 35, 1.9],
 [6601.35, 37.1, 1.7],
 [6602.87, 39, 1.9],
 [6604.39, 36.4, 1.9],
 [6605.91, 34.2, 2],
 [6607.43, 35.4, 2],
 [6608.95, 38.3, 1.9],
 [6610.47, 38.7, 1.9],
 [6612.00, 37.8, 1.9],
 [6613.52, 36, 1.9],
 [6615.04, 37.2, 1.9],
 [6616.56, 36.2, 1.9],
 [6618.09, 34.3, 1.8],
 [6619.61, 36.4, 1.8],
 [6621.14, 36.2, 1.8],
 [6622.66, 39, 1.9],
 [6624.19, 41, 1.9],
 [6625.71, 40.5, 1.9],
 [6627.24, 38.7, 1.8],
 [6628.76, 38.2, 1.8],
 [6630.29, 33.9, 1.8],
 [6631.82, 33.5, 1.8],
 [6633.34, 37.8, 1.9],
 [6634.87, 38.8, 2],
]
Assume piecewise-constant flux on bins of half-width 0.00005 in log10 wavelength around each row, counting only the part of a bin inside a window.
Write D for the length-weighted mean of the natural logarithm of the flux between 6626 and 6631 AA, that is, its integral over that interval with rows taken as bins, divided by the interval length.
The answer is 3.62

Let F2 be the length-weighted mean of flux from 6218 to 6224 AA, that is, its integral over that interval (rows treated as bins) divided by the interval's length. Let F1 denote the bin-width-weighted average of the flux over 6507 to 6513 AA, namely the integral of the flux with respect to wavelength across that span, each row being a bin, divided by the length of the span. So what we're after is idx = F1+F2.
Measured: 68.4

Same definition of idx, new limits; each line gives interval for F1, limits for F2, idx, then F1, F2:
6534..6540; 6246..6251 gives 74.8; 36.7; 38.1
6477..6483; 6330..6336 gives 74.2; 34.3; 39.9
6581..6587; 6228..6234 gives 72.5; 37.7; 34.8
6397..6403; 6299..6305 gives 77.4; 39.0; 38.4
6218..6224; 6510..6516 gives 68.9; 31.7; 37.2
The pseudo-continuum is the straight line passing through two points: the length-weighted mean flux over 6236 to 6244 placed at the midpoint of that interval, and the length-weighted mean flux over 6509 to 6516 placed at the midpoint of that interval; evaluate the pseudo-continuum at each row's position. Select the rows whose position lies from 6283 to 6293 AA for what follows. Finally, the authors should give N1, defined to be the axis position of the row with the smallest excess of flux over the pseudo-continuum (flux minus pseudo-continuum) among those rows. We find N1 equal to 6292.63 AA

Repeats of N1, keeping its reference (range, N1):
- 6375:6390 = 6383.11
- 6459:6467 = 6461.49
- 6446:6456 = 6454.05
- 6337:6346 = 6339.17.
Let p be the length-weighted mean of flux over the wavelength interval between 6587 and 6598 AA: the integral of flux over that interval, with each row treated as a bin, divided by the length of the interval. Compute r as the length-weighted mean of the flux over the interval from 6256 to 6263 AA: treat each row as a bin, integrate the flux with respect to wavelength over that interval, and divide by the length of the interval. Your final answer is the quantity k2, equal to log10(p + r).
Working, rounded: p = 36.9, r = 37.9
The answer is 1.87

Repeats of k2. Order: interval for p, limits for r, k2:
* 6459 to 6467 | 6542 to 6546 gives 1.86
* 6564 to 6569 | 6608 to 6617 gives 1.89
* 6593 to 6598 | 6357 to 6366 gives 1.86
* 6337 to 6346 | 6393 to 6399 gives 1.89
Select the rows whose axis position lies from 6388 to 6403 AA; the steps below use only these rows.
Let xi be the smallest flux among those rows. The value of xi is 36.9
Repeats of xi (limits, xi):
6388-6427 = 32.5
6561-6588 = 35.5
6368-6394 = 32.8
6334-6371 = 33.5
